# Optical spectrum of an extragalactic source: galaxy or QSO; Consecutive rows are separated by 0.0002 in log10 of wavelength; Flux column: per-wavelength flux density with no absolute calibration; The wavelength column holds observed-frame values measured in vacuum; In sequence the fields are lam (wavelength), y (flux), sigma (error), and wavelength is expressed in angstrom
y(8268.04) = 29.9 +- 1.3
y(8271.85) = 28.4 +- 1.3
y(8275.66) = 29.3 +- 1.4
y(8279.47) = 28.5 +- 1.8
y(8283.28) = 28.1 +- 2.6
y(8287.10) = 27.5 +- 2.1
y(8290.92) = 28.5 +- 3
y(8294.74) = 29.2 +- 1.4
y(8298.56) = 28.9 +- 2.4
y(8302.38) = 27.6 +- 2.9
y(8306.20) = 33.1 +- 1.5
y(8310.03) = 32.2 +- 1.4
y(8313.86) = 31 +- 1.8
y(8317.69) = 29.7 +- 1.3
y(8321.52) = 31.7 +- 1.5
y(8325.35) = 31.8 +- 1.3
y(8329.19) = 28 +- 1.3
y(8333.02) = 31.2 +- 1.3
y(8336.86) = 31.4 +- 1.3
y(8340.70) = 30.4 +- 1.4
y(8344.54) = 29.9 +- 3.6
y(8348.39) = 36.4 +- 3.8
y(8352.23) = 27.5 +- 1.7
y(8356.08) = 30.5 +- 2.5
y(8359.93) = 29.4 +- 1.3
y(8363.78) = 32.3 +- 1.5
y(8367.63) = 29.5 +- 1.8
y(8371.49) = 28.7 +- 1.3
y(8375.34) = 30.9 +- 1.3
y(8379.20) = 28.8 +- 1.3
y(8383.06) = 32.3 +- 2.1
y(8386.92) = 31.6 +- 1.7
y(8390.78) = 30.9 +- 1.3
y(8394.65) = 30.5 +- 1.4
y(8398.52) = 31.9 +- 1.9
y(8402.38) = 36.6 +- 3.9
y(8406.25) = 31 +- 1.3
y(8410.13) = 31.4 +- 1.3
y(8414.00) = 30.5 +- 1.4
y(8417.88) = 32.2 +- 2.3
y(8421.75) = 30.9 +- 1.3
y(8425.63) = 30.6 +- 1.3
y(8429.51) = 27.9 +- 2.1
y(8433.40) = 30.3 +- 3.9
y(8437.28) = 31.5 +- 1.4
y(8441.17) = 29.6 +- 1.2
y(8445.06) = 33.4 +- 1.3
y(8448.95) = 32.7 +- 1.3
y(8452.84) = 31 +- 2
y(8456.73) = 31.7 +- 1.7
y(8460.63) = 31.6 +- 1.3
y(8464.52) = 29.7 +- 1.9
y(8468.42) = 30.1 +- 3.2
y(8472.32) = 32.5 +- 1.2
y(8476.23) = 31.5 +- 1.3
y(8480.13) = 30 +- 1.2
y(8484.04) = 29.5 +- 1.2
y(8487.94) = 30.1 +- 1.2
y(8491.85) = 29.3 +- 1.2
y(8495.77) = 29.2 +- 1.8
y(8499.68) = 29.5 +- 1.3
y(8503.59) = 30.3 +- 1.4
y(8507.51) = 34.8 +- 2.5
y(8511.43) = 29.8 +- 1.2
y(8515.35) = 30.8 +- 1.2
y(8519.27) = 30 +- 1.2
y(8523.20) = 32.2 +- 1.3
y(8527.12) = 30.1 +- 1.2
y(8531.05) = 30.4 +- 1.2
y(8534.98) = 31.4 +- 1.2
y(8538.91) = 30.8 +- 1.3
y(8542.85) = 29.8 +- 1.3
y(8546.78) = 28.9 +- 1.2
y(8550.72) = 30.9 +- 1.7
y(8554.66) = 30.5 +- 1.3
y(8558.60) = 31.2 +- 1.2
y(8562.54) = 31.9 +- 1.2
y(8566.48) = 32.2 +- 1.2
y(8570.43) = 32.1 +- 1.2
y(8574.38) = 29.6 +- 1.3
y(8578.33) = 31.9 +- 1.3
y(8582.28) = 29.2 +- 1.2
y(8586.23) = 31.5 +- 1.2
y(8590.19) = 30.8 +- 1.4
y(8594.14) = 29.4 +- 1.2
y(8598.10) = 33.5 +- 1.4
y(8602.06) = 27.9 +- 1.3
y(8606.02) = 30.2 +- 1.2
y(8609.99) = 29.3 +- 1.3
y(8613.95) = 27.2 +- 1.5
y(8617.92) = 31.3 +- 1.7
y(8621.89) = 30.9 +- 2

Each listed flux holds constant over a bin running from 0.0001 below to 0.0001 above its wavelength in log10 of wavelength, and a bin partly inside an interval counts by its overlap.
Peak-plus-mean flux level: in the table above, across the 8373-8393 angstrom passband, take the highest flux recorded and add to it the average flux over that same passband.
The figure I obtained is 63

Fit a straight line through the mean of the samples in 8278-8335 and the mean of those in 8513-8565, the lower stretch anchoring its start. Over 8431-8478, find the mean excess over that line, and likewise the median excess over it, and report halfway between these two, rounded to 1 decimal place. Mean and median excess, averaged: 1.0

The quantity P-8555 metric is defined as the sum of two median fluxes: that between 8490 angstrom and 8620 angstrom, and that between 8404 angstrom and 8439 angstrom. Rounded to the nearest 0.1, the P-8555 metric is 61.3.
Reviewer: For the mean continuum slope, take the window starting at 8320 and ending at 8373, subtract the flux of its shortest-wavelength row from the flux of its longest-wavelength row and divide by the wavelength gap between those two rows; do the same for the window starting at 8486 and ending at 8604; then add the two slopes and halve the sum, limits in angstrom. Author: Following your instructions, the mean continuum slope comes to -0.040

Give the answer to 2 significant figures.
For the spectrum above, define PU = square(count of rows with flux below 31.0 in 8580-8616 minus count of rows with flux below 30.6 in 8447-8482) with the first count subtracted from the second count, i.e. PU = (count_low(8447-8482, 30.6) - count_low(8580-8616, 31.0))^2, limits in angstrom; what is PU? 16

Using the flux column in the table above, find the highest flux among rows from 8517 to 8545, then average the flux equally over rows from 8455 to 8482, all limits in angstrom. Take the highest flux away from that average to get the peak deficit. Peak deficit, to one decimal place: -1.2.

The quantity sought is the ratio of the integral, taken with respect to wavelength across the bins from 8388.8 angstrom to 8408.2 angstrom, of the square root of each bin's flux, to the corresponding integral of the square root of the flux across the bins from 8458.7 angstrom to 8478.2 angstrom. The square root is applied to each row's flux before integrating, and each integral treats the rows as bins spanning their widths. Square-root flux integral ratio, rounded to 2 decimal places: 1.01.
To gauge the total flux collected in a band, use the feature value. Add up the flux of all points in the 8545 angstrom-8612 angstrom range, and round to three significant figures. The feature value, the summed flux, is 521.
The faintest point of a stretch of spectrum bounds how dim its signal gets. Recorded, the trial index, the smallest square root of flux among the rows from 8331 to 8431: 5.24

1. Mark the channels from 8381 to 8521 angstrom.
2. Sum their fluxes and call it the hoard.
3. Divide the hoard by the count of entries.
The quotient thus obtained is 31.03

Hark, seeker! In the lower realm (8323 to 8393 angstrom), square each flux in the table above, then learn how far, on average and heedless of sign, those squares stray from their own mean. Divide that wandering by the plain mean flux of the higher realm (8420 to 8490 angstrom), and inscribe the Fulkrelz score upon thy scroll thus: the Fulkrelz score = 2.9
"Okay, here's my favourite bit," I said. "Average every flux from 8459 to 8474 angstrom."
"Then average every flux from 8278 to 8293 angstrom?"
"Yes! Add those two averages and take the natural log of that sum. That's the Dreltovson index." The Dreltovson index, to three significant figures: 4.08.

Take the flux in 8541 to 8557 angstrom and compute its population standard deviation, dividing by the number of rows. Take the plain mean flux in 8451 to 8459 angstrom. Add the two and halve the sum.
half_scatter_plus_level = 16.1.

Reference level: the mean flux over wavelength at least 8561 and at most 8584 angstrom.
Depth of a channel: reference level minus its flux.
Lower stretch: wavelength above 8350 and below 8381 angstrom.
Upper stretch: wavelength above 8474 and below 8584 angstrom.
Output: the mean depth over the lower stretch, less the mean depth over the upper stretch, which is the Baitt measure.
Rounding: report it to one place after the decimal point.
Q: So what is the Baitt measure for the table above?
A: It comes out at 0.9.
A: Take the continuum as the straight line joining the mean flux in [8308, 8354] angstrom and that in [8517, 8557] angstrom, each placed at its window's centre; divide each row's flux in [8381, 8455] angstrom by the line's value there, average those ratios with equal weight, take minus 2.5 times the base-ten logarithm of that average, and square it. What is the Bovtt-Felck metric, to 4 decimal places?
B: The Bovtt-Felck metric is 0.0005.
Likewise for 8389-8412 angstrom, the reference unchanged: 0.0019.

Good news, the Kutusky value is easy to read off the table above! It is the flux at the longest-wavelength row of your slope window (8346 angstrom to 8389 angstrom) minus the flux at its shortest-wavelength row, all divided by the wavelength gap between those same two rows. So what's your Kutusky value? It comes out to -0.12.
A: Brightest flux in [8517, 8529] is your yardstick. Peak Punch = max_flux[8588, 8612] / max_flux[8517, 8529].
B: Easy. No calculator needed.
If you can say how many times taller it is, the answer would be 1.04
